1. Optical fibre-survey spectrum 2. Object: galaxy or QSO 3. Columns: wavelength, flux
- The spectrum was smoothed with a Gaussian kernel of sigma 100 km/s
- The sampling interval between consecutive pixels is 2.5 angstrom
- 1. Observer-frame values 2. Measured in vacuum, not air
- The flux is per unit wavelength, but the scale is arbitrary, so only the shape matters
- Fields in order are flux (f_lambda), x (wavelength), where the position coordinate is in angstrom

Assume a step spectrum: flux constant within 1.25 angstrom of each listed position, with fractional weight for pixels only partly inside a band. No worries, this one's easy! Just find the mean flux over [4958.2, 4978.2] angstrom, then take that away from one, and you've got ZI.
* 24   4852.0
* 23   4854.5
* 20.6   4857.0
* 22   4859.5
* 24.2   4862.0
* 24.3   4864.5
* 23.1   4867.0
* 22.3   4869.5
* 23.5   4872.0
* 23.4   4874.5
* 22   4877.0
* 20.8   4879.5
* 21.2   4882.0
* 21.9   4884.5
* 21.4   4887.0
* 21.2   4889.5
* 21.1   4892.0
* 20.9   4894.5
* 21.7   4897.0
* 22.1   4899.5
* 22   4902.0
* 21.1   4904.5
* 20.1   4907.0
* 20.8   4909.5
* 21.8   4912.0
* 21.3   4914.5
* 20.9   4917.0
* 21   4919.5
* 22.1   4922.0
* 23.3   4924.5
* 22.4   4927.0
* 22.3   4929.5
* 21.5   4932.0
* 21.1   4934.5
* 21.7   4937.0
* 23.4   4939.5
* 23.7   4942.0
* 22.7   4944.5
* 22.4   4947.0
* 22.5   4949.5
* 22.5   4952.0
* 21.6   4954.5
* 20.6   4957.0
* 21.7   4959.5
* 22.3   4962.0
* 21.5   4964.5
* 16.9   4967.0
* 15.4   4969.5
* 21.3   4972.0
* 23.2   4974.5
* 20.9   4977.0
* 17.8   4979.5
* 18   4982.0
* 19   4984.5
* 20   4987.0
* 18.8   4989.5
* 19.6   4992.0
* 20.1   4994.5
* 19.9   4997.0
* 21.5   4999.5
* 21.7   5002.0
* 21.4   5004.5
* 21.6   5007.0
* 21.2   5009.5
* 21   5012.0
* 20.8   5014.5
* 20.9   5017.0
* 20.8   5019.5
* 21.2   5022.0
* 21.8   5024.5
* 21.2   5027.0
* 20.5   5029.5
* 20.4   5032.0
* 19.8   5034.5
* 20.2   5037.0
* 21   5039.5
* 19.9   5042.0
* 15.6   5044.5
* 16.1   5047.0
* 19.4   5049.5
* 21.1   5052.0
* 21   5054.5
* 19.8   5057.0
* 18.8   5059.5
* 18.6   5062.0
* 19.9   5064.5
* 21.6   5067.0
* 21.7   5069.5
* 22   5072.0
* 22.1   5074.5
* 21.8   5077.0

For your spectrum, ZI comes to -19.4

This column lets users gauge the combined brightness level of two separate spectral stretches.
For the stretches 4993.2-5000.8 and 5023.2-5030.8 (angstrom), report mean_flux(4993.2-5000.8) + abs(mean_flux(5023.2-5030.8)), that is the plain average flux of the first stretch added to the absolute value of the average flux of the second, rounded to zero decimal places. 42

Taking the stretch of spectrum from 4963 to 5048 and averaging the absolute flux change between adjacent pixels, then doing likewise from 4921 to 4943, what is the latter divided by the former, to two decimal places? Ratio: 0.66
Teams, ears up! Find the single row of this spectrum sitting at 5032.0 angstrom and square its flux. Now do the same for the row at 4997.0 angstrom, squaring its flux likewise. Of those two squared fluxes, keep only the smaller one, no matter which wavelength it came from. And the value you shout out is 396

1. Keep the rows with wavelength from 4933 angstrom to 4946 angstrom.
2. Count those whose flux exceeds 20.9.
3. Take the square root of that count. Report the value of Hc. 2.2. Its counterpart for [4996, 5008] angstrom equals 2.0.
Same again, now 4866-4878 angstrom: 2.2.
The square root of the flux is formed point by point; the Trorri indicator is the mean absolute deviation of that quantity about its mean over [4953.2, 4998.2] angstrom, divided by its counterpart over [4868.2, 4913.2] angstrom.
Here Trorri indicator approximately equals 2.4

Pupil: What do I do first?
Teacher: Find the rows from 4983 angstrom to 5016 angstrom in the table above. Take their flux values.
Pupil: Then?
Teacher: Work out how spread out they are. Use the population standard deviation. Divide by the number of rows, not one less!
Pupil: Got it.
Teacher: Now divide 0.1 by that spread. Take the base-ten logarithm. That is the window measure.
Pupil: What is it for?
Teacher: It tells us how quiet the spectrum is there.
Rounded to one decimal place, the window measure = -1.0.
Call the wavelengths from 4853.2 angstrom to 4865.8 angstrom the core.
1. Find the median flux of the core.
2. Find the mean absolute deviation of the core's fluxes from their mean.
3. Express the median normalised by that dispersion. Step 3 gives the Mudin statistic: 19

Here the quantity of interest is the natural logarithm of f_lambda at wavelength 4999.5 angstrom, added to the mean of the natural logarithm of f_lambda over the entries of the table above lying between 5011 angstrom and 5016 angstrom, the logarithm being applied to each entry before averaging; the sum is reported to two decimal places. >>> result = 6.11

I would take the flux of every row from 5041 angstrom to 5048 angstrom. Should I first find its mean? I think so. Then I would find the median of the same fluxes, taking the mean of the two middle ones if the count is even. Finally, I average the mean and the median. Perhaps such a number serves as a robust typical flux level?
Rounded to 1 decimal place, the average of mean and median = 16.6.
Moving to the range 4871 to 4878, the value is 23.2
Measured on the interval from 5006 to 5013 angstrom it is 21.2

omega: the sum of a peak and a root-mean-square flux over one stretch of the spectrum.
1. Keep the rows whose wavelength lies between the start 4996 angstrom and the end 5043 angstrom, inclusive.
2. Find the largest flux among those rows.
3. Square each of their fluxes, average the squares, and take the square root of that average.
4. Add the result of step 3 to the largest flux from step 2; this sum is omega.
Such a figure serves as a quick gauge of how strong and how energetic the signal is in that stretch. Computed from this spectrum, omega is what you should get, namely 42.7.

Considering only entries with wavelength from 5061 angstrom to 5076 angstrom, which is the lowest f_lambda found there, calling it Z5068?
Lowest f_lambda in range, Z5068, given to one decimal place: 18.6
